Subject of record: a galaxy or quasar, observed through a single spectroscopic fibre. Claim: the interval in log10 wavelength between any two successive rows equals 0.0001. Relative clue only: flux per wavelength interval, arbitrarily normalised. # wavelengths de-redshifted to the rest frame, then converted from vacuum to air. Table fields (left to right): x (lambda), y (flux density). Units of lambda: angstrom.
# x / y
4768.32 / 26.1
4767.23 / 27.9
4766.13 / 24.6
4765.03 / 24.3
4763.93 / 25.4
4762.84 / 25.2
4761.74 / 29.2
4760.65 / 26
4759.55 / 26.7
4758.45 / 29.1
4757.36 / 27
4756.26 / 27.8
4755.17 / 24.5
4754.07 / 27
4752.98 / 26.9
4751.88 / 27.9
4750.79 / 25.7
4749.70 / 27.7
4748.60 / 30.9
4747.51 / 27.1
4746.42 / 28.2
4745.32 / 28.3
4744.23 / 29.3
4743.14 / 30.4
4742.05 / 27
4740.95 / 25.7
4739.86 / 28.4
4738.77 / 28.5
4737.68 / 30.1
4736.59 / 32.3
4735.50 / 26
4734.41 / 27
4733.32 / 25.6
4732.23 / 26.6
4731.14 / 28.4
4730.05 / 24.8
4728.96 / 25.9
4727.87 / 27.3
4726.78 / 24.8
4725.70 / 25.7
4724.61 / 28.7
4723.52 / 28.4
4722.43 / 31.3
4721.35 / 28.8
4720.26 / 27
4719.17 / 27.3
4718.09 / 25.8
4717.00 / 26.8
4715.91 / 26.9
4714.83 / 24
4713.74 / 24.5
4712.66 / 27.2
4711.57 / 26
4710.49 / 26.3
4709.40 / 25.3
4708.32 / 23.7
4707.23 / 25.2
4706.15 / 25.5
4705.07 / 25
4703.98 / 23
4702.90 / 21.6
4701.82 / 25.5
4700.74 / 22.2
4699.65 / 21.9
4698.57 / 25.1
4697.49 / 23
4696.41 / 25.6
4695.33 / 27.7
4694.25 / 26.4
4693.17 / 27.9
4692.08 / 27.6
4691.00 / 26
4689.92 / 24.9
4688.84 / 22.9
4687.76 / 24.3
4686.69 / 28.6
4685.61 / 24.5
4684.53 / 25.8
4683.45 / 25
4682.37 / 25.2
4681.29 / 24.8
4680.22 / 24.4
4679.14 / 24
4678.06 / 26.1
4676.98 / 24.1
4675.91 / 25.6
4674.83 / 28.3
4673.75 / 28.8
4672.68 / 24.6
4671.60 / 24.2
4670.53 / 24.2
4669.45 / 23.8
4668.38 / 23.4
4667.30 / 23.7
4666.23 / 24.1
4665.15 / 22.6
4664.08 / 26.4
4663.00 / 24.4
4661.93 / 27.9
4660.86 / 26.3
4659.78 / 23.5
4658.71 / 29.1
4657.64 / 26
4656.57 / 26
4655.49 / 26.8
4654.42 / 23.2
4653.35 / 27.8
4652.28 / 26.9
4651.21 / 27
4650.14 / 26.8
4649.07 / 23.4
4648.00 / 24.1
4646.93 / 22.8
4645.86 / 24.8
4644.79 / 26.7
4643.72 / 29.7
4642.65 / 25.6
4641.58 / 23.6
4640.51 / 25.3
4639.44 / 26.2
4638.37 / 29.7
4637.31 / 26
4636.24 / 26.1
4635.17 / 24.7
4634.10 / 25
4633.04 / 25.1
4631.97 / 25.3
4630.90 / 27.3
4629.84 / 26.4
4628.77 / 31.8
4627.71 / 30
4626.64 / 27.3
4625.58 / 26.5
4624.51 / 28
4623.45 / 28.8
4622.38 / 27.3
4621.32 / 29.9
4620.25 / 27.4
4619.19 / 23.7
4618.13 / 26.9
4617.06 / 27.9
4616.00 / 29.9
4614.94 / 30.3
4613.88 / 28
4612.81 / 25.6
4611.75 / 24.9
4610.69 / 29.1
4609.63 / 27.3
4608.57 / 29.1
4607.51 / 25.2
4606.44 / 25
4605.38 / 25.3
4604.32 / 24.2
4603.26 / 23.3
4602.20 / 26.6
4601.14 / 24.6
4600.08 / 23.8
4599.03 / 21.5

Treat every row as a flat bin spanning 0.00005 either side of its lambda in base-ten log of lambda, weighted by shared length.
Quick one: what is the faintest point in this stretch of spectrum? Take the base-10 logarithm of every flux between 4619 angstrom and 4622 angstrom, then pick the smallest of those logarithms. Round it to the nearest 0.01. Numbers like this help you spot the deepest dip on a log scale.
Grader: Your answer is 1.37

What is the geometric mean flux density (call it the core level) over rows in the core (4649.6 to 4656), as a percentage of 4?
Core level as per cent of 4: 659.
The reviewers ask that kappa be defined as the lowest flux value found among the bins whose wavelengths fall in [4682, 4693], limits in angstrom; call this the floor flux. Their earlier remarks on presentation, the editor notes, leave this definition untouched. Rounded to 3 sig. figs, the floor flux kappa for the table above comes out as 22.9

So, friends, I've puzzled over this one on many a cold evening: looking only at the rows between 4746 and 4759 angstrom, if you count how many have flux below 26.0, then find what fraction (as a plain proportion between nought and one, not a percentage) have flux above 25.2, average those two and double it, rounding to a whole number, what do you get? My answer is 3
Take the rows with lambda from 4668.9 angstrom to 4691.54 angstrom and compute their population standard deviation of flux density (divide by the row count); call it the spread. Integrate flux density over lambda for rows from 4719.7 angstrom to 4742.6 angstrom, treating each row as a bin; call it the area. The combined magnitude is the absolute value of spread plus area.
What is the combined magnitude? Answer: 632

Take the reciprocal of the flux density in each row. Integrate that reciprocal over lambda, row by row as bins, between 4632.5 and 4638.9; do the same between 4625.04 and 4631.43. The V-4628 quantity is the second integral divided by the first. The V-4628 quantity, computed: 0.92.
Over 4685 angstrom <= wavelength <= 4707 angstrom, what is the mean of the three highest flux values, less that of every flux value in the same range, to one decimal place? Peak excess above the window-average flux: 3.1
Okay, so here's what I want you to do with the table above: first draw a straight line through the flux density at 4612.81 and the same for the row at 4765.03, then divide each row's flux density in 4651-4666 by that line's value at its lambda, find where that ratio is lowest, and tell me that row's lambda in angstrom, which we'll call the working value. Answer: 4665.15 angstrom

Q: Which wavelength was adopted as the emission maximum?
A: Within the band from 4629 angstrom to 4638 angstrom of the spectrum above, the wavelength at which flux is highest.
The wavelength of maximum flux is 4630.90 angstrom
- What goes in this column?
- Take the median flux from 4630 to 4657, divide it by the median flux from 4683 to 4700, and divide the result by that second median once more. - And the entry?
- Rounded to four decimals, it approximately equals 0.0405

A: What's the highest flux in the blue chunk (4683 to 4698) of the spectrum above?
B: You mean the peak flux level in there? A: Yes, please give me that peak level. 28.6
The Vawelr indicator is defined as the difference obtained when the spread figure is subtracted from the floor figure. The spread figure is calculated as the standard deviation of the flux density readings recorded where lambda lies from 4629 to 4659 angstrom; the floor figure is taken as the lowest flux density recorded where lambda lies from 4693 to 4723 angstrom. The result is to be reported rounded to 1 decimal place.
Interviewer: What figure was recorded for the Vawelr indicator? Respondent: 19.8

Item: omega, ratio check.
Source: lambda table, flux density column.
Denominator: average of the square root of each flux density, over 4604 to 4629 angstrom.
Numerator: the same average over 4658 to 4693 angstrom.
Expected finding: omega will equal 0.96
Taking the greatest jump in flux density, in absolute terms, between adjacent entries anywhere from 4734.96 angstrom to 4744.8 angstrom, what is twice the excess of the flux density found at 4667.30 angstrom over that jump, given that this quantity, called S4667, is 34.8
